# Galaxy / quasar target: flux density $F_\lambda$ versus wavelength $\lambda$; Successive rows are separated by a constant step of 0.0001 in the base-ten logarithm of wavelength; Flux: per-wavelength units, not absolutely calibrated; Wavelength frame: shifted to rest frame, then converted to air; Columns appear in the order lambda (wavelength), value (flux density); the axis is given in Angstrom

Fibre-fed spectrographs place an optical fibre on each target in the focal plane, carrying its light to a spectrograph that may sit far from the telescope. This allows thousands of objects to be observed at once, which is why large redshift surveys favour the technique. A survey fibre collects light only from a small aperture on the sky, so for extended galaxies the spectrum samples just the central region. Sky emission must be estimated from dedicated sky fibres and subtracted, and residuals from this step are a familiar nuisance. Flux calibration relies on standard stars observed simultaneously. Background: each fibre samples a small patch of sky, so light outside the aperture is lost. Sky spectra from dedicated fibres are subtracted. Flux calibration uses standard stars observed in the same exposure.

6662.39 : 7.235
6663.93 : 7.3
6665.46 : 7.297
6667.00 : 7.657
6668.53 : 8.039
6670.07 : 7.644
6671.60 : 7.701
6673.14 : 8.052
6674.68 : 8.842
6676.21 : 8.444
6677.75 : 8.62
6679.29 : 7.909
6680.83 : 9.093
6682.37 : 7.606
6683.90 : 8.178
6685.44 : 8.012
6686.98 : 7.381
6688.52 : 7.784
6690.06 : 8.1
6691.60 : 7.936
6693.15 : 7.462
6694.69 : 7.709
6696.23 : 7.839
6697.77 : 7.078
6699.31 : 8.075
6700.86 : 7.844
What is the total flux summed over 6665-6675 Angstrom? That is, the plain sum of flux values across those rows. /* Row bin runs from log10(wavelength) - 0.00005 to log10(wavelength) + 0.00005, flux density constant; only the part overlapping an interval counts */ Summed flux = 55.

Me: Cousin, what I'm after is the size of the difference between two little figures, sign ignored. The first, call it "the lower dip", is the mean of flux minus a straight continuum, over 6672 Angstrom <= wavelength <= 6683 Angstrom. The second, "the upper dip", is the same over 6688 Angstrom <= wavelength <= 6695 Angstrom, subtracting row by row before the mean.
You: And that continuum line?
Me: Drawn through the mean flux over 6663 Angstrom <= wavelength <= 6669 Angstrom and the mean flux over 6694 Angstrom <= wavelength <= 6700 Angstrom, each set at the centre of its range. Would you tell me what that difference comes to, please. 0.6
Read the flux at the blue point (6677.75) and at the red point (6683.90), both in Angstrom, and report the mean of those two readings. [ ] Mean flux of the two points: 8.40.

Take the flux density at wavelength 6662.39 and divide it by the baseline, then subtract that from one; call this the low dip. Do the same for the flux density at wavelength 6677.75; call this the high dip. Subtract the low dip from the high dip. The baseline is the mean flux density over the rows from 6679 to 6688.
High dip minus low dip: -0.17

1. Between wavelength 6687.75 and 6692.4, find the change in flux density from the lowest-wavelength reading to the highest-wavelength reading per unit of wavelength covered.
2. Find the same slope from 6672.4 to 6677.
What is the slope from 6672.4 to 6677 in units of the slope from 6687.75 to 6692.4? 2.6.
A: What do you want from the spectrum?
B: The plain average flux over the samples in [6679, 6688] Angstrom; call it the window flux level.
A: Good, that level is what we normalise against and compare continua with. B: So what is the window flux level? 8.03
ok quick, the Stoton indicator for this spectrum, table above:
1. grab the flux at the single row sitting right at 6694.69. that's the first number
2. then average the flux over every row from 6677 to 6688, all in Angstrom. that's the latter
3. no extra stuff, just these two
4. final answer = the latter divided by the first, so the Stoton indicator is 1.05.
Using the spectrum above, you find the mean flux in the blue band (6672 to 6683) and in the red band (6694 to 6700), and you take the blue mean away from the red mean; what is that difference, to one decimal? -0.7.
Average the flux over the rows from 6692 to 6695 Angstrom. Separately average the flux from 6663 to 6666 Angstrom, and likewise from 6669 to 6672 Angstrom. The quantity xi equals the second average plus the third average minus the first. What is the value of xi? 7.4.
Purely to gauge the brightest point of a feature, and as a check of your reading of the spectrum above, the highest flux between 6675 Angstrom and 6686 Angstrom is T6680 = 9.093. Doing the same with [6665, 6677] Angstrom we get 8.842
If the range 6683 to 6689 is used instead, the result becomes 8.178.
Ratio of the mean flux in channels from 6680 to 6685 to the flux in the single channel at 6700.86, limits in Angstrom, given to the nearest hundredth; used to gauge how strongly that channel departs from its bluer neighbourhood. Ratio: 1.06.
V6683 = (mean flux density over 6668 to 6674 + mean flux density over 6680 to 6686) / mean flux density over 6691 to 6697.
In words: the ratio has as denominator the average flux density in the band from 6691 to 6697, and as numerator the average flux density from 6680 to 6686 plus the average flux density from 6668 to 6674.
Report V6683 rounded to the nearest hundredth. 2.08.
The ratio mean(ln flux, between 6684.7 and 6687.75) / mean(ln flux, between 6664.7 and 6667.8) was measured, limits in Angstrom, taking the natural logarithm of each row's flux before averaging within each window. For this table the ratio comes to 1.01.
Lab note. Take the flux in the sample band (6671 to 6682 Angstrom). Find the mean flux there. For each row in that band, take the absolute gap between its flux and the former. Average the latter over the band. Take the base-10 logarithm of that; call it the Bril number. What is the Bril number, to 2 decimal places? -0.37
